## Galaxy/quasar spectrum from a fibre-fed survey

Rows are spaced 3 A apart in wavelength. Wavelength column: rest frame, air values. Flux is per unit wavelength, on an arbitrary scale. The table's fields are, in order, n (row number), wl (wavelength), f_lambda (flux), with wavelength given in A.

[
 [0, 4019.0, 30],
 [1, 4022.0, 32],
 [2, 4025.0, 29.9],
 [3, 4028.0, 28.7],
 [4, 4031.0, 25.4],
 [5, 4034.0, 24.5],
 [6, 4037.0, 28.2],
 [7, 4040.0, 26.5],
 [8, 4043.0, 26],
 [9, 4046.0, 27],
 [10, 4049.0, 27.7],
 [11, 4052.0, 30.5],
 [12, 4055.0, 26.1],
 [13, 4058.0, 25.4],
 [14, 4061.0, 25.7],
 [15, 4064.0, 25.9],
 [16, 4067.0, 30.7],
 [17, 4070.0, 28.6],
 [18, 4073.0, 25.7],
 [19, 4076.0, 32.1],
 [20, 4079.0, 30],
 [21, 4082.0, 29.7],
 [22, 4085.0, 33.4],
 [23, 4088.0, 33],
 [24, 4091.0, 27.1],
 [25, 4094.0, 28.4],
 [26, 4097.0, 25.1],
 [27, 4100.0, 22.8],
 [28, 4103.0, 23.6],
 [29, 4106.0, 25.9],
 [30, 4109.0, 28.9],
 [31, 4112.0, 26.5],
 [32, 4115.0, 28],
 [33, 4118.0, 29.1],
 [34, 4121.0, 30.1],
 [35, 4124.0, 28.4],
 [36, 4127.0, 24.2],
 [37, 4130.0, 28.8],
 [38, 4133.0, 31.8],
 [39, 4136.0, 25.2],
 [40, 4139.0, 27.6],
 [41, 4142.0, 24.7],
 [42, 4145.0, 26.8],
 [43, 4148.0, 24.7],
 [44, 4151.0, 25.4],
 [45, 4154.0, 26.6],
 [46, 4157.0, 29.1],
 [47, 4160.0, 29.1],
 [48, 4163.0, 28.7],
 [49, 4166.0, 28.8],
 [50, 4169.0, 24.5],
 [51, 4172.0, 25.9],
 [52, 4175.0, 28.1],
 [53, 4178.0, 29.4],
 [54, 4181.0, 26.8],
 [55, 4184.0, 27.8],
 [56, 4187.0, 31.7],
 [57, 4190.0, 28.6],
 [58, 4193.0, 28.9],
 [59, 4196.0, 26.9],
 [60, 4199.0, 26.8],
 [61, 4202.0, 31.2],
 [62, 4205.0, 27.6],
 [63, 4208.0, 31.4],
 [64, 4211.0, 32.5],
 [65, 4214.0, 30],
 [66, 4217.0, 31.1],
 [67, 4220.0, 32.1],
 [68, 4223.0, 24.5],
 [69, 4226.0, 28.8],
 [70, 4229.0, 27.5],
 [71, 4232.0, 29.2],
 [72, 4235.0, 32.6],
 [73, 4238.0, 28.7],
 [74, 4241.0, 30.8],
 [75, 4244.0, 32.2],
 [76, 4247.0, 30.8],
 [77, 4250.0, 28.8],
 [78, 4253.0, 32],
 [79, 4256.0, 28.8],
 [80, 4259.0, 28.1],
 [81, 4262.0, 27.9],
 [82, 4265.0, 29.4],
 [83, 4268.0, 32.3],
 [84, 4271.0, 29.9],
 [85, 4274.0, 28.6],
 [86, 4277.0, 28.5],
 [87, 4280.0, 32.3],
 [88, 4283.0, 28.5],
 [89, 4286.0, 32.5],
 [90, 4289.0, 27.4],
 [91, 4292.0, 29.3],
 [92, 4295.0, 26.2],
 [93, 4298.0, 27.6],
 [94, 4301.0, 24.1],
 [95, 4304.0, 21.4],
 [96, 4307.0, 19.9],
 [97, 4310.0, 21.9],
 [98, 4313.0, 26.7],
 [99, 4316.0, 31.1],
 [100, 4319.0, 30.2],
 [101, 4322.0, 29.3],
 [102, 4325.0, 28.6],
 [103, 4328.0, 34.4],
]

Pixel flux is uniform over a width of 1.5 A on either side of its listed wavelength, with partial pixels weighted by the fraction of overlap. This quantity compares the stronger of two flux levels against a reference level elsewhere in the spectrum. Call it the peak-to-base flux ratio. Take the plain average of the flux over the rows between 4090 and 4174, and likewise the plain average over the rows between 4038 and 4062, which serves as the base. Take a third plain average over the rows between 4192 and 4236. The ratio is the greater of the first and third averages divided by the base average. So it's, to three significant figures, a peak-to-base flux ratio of 1.09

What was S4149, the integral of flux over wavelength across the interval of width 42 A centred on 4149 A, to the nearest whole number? 1145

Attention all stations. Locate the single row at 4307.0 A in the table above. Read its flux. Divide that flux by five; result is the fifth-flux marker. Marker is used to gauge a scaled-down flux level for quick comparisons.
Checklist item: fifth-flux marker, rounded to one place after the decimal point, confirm 4.0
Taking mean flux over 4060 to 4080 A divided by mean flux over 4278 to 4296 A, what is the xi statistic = 0.97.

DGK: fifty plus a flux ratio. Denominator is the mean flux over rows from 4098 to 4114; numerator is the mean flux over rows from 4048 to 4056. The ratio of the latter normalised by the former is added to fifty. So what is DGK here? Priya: 51.1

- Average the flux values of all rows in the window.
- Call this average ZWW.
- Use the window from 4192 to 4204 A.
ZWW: 28.4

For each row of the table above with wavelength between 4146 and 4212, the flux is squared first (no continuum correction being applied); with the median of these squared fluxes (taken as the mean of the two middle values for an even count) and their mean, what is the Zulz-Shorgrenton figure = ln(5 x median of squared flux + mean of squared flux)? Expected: 8.48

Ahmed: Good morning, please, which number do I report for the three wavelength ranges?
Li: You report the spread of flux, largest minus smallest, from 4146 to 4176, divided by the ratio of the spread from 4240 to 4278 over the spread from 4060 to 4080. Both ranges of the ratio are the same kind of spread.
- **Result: 6.7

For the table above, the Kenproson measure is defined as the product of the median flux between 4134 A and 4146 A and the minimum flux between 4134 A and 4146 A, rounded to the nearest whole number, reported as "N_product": 642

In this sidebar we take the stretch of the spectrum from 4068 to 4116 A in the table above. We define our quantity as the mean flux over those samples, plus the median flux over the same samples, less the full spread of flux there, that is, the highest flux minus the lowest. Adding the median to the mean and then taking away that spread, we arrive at 46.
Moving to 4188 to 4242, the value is 50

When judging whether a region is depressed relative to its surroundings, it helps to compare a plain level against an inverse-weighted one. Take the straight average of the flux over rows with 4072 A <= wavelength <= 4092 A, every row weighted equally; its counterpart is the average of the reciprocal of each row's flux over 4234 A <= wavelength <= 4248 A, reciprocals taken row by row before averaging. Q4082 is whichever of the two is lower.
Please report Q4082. 0.032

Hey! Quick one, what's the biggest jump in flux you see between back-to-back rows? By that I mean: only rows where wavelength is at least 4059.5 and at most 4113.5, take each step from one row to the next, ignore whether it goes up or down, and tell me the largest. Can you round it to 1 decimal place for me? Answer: 6.4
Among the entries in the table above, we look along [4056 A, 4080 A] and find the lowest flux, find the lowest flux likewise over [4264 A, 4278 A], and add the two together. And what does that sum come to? 53.9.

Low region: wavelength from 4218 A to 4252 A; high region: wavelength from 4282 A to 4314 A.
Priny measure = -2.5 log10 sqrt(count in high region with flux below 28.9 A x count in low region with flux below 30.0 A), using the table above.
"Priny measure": -2.2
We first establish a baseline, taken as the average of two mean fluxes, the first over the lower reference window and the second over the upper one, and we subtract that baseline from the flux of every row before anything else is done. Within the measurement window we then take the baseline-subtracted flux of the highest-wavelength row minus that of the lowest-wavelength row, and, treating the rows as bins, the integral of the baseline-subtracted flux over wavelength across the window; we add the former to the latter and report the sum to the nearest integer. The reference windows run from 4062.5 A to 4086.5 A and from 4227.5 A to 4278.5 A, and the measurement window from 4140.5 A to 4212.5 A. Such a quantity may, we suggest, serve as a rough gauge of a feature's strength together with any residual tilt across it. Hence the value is -110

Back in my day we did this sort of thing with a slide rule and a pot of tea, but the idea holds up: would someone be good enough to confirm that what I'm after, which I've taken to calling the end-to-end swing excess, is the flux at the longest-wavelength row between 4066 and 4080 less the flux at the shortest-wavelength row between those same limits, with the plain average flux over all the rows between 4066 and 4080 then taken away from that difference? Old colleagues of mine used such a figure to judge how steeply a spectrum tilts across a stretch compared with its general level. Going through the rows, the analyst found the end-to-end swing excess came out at -30.1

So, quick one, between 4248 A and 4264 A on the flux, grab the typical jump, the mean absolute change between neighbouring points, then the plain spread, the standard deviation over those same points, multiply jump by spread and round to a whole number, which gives 3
